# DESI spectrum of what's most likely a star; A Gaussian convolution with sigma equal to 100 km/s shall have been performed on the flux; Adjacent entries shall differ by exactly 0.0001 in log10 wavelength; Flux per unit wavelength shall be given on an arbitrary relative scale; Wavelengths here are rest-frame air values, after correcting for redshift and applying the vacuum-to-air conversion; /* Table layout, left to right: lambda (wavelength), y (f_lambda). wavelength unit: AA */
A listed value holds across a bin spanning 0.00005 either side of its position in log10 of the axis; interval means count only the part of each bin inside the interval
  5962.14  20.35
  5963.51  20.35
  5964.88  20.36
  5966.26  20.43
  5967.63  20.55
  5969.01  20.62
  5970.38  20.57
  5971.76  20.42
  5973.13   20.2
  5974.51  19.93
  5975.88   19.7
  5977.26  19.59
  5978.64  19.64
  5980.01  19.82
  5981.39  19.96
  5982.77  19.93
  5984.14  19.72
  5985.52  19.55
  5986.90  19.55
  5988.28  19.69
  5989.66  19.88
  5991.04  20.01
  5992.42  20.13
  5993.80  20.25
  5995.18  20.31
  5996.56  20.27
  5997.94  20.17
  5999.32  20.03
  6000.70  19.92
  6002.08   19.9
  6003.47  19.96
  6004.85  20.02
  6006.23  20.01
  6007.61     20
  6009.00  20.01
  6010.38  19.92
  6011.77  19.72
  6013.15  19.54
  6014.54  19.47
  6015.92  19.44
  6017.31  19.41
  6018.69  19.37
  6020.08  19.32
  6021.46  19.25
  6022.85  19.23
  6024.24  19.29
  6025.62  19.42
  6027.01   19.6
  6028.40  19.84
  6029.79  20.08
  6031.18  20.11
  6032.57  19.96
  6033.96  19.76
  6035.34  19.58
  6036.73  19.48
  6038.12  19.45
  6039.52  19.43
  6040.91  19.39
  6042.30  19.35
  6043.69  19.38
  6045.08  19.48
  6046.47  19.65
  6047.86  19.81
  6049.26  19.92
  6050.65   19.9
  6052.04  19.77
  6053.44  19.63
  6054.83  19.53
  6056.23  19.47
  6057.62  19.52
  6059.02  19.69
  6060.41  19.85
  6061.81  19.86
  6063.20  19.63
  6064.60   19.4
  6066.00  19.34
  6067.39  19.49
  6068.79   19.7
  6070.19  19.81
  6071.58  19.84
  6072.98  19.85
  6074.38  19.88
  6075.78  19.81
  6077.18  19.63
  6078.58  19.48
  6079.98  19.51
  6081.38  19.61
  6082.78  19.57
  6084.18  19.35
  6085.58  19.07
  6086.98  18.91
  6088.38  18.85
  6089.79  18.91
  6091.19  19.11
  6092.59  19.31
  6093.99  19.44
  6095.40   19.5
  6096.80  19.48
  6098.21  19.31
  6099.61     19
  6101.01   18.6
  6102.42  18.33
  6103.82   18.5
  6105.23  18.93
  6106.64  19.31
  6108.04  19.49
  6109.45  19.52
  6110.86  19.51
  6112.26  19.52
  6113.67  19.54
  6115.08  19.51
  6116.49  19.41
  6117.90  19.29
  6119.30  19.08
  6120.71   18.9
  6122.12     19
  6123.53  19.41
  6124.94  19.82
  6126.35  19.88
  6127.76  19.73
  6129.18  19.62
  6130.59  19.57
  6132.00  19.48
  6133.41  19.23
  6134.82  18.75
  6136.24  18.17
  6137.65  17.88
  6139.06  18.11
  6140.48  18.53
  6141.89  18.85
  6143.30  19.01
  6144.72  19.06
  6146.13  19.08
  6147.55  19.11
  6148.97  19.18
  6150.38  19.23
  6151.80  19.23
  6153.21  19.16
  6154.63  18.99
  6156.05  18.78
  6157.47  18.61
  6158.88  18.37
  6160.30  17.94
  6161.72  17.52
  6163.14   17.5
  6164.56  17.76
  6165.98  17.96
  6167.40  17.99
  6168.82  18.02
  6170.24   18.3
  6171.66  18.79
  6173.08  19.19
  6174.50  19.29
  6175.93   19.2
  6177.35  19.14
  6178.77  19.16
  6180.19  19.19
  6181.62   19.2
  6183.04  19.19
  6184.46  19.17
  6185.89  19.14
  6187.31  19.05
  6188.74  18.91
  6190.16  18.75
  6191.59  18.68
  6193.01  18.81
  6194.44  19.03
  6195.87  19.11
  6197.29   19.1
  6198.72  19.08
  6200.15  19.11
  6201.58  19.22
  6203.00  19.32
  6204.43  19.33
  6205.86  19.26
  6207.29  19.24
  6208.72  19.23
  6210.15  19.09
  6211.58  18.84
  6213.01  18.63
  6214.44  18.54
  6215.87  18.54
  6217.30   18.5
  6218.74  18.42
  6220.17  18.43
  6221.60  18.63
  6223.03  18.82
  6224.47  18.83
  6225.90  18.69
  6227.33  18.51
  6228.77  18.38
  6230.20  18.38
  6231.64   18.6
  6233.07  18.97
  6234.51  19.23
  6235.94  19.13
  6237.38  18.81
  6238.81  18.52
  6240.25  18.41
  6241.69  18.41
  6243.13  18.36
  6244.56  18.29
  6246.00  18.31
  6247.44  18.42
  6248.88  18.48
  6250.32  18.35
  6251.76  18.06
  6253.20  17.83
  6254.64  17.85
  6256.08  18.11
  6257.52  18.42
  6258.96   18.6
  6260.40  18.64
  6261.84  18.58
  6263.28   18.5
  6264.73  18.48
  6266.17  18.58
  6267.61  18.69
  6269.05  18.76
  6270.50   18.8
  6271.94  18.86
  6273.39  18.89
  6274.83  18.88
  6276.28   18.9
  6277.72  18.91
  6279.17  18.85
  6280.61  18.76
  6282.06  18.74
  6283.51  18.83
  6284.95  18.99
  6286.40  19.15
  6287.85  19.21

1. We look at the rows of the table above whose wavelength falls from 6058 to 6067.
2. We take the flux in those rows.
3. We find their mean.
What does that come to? 19.6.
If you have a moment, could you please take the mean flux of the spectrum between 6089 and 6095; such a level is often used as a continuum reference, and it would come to 19.2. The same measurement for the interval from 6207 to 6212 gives 19.1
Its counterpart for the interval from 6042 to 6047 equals 19.5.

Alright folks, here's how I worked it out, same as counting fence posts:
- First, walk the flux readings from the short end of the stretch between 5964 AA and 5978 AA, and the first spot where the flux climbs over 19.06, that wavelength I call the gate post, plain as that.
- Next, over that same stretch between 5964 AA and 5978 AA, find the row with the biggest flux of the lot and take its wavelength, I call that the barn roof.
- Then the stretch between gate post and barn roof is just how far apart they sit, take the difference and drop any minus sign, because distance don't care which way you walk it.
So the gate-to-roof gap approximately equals 4.1 AA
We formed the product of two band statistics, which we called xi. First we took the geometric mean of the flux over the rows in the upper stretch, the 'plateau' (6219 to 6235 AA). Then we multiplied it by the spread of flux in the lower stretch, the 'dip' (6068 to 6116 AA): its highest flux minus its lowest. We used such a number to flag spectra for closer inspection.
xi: 29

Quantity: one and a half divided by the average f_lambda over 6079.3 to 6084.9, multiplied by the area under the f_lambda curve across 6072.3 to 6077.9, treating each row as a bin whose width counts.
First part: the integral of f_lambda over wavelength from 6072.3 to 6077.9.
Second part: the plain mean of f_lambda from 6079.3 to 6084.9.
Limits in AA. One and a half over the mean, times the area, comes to 8.51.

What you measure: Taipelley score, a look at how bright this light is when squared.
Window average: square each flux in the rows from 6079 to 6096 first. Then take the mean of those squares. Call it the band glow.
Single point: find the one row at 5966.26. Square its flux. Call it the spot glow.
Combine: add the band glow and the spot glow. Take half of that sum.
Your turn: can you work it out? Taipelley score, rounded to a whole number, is 394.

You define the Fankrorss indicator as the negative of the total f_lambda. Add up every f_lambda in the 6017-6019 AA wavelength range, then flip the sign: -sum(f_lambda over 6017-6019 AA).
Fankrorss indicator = -38.8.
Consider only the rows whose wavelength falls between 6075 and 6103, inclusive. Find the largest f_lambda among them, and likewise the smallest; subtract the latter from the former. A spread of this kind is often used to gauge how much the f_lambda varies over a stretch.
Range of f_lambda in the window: 1.5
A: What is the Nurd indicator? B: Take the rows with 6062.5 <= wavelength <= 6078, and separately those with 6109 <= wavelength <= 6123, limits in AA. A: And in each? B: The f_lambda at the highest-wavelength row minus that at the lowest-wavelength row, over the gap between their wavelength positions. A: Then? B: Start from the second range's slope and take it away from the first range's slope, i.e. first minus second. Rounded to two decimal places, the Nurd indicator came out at 0.04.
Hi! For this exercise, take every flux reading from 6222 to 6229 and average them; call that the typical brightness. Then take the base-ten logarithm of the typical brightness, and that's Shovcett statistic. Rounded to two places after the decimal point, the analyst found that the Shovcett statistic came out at 1.27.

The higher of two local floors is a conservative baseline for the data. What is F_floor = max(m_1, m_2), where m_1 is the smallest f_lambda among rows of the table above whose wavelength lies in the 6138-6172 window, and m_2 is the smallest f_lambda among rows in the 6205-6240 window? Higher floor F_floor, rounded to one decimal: 18.4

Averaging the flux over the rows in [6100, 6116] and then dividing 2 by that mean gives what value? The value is 0.104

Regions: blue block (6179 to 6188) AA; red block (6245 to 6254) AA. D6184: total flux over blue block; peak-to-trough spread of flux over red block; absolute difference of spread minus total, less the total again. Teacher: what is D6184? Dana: -0.65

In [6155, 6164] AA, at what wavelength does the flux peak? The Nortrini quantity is 6156.05 AA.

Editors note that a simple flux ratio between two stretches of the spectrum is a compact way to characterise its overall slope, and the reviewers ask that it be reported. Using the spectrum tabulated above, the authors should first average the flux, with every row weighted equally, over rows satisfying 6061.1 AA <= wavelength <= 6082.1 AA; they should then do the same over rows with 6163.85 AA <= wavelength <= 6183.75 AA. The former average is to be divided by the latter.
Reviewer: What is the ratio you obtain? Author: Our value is 1.05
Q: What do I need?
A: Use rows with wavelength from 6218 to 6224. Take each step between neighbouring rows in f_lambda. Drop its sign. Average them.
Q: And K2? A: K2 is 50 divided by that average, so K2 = 375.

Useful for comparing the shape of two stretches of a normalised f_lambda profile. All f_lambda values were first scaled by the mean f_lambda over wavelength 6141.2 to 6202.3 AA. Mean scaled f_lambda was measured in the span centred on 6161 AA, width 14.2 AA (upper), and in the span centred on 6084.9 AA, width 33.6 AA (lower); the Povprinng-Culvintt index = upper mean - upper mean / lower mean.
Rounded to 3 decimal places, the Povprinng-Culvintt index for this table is 0.029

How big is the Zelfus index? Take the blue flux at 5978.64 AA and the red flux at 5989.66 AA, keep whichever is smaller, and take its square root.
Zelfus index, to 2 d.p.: 4.43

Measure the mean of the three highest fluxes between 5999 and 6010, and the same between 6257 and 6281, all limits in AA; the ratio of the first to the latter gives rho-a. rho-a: 1.059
